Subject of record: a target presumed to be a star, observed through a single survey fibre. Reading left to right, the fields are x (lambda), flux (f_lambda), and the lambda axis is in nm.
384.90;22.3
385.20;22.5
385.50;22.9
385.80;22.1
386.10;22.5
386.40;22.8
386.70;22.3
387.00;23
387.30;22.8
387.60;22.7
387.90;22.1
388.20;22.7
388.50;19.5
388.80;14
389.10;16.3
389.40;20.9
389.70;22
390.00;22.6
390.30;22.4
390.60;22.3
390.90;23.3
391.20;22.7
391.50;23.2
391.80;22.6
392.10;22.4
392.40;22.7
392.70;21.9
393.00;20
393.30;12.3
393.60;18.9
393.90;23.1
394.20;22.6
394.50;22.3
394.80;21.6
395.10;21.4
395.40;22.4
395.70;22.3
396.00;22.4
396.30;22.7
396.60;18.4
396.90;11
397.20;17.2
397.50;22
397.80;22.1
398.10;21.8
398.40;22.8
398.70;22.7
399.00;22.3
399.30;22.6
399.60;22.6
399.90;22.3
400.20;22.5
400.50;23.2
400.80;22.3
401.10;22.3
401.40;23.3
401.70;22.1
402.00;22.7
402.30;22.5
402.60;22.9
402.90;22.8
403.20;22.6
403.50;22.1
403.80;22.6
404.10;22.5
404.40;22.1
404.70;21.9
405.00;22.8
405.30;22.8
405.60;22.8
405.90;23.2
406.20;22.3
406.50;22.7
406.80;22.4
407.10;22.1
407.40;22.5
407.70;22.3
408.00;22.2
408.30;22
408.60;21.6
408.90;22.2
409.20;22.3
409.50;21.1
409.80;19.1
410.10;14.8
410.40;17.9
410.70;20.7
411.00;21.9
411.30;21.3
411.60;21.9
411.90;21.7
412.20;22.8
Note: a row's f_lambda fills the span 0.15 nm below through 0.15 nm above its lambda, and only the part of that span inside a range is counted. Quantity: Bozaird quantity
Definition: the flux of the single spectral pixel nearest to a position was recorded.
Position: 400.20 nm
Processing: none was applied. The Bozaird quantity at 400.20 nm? 22.5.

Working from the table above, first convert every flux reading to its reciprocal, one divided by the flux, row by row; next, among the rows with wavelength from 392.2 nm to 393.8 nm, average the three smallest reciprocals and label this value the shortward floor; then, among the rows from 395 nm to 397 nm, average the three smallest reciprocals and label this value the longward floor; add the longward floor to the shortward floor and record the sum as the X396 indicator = 0.0910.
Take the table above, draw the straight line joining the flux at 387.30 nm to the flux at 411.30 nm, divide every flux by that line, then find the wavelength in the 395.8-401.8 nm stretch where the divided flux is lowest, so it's 396.90 nm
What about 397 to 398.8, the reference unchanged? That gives 397.20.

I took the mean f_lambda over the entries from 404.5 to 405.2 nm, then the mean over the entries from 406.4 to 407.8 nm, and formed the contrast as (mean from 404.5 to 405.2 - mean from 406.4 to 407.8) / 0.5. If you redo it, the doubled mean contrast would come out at -0.1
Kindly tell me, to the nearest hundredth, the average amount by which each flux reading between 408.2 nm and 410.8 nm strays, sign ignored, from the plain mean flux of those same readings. 1.95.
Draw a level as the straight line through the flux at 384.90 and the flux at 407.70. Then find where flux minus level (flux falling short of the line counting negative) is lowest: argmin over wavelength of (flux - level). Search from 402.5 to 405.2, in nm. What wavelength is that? 404.70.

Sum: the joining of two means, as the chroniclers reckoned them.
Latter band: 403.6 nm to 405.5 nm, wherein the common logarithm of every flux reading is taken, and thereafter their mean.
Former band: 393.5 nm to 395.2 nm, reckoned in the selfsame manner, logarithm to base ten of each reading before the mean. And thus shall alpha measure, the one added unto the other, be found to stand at 2.69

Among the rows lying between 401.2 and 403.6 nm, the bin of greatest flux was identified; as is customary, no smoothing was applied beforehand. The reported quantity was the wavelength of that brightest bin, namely 401.40 nm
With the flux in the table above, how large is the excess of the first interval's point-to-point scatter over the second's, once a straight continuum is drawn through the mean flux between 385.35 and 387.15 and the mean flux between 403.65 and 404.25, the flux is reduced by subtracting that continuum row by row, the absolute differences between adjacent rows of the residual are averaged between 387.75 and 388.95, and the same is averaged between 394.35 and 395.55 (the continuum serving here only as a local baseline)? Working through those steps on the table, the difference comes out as 2.5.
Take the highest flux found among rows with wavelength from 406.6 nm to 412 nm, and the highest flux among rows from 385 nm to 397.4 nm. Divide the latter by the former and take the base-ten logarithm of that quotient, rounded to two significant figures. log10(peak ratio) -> 0.015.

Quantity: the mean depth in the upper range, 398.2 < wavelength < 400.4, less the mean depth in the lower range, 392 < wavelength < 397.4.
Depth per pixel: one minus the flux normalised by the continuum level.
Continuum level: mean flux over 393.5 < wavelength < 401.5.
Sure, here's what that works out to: -0.10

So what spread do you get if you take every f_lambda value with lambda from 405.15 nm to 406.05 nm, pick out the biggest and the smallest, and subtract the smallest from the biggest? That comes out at 0.40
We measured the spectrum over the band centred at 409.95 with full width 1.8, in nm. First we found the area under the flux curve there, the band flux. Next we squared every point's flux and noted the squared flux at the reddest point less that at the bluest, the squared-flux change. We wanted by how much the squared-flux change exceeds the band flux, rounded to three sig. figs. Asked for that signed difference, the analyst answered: -104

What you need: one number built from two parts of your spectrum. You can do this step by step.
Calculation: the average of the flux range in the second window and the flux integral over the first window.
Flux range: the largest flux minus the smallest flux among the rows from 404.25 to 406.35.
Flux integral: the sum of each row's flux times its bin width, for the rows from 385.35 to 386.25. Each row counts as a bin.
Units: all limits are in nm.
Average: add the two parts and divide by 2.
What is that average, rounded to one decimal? 10.8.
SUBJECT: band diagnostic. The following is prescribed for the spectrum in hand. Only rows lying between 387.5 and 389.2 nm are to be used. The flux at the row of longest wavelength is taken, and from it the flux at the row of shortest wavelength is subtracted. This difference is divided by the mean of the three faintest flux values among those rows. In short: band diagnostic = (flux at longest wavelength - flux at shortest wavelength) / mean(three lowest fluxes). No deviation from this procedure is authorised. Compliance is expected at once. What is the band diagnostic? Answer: -0.386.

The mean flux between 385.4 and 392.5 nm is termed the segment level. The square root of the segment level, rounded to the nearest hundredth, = 4.67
